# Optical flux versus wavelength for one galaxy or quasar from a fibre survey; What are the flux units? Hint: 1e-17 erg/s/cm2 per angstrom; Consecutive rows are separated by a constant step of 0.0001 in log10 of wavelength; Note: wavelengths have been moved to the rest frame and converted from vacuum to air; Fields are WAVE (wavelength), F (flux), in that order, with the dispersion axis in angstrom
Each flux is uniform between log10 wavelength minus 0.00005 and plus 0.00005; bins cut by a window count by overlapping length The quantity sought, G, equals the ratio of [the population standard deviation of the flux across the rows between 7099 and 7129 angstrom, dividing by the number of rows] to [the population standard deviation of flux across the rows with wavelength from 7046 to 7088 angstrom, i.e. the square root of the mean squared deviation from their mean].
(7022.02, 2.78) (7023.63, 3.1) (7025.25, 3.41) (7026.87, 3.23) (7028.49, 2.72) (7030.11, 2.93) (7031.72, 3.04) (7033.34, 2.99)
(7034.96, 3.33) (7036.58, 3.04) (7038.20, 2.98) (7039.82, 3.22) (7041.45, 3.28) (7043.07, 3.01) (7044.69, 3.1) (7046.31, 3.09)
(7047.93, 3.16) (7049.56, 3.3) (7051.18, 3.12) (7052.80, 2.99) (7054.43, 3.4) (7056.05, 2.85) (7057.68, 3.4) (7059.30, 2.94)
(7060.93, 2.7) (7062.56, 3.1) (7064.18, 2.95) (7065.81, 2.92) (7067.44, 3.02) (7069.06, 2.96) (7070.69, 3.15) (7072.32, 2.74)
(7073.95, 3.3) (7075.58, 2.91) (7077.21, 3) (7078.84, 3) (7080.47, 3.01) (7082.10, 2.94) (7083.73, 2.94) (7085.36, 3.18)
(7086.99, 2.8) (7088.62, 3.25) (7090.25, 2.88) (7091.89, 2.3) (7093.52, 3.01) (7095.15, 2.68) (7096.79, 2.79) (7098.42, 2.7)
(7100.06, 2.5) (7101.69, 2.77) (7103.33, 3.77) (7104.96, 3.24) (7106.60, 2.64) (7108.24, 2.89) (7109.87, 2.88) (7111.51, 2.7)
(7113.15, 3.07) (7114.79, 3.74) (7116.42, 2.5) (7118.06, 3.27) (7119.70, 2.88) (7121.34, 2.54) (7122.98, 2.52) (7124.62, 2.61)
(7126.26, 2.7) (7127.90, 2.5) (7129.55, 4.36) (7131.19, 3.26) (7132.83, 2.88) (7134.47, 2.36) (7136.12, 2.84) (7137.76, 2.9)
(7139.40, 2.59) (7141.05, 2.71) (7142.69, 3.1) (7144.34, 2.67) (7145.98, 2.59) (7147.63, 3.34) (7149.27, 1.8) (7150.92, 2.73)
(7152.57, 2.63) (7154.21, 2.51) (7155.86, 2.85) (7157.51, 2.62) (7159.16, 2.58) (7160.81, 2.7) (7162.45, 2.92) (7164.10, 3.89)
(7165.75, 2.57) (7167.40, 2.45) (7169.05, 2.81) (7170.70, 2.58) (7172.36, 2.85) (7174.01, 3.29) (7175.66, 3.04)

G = 2.2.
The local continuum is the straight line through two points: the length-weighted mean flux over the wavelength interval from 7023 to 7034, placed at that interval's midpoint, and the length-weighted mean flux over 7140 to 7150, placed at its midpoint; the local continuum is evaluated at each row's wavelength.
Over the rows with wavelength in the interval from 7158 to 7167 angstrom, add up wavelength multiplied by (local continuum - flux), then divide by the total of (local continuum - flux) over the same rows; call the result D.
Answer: 7163.9 angstrom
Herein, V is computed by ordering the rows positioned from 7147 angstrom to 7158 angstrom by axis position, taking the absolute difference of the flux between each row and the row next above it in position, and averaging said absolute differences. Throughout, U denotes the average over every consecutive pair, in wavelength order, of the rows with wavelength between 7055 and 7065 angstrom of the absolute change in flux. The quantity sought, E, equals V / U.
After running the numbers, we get 1.5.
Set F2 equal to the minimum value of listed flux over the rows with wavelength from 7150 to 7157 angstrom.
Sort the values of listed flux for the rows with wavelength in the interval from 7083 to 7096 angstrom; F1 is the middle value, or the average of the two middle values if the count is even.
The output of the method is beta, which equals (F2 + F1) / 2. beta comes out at 2.71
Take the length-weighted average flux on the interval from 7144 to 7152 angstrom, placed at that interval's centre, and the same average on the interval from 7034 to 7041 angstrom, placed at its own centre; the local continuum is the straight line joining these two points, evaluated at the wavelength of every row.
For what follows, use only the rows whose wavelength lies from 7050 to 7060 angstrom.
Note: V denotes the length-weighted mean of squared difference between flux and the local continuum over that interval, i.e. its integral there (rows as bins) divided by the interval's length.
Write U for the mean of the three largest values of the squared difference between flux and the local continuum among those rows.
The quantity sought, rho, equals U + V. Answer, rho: 0.14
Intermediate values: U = 0.1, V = 0.05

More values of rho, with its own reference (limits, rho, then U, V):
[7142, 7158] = 0.61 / 0.5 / 0.15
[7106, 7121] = 0.57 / 0.4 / 0.15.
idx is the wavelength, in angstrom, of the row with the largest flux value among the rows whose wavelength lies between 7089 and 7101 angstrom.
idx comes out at 7093.52 angstrom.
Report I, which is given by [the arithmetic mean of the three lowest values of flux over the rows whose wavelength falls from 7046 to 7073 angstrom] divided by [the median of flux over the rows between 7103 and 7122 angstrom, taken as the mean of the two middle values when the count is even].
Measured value 0.96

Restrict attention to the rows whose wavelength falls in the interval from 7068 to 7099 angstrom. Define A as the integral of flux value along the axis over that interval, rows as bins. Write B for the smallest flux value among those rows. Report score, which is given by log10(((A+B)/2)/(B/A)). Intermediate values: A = 91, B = 2.3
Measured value 3.3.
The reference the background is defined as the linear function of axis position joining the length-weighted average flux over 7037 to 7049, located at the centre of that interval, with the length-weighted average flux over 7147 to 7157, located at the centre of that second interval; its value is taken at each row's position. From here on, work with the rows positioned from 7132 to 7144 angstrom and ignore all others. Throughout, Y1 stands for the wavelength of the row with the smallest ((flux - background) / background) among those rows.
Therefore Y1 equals 7134.47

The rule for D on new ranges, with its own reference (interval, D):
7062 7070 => 7064.6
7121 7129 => 7124.4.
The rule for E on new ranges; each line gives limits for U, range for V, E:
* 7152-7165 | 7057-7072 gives 0.7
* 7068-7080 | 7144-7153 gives 2.5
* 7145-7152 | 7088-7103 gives 0.3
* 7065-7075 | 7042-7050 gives 0.3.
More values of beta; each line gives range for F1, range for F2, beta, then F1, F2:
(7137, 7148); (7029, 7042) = 2.82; 2.71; 2.93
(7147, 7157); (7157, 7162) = 2.63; 2.68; 2.58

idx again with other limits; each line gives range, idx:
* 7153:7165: 7164.10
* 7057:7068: 7057.68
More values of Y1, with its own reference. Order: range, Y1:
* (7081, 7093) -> 7091.89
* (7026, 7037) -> 7028.49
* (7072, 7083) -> 7072.32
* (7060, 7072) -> 7060.93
